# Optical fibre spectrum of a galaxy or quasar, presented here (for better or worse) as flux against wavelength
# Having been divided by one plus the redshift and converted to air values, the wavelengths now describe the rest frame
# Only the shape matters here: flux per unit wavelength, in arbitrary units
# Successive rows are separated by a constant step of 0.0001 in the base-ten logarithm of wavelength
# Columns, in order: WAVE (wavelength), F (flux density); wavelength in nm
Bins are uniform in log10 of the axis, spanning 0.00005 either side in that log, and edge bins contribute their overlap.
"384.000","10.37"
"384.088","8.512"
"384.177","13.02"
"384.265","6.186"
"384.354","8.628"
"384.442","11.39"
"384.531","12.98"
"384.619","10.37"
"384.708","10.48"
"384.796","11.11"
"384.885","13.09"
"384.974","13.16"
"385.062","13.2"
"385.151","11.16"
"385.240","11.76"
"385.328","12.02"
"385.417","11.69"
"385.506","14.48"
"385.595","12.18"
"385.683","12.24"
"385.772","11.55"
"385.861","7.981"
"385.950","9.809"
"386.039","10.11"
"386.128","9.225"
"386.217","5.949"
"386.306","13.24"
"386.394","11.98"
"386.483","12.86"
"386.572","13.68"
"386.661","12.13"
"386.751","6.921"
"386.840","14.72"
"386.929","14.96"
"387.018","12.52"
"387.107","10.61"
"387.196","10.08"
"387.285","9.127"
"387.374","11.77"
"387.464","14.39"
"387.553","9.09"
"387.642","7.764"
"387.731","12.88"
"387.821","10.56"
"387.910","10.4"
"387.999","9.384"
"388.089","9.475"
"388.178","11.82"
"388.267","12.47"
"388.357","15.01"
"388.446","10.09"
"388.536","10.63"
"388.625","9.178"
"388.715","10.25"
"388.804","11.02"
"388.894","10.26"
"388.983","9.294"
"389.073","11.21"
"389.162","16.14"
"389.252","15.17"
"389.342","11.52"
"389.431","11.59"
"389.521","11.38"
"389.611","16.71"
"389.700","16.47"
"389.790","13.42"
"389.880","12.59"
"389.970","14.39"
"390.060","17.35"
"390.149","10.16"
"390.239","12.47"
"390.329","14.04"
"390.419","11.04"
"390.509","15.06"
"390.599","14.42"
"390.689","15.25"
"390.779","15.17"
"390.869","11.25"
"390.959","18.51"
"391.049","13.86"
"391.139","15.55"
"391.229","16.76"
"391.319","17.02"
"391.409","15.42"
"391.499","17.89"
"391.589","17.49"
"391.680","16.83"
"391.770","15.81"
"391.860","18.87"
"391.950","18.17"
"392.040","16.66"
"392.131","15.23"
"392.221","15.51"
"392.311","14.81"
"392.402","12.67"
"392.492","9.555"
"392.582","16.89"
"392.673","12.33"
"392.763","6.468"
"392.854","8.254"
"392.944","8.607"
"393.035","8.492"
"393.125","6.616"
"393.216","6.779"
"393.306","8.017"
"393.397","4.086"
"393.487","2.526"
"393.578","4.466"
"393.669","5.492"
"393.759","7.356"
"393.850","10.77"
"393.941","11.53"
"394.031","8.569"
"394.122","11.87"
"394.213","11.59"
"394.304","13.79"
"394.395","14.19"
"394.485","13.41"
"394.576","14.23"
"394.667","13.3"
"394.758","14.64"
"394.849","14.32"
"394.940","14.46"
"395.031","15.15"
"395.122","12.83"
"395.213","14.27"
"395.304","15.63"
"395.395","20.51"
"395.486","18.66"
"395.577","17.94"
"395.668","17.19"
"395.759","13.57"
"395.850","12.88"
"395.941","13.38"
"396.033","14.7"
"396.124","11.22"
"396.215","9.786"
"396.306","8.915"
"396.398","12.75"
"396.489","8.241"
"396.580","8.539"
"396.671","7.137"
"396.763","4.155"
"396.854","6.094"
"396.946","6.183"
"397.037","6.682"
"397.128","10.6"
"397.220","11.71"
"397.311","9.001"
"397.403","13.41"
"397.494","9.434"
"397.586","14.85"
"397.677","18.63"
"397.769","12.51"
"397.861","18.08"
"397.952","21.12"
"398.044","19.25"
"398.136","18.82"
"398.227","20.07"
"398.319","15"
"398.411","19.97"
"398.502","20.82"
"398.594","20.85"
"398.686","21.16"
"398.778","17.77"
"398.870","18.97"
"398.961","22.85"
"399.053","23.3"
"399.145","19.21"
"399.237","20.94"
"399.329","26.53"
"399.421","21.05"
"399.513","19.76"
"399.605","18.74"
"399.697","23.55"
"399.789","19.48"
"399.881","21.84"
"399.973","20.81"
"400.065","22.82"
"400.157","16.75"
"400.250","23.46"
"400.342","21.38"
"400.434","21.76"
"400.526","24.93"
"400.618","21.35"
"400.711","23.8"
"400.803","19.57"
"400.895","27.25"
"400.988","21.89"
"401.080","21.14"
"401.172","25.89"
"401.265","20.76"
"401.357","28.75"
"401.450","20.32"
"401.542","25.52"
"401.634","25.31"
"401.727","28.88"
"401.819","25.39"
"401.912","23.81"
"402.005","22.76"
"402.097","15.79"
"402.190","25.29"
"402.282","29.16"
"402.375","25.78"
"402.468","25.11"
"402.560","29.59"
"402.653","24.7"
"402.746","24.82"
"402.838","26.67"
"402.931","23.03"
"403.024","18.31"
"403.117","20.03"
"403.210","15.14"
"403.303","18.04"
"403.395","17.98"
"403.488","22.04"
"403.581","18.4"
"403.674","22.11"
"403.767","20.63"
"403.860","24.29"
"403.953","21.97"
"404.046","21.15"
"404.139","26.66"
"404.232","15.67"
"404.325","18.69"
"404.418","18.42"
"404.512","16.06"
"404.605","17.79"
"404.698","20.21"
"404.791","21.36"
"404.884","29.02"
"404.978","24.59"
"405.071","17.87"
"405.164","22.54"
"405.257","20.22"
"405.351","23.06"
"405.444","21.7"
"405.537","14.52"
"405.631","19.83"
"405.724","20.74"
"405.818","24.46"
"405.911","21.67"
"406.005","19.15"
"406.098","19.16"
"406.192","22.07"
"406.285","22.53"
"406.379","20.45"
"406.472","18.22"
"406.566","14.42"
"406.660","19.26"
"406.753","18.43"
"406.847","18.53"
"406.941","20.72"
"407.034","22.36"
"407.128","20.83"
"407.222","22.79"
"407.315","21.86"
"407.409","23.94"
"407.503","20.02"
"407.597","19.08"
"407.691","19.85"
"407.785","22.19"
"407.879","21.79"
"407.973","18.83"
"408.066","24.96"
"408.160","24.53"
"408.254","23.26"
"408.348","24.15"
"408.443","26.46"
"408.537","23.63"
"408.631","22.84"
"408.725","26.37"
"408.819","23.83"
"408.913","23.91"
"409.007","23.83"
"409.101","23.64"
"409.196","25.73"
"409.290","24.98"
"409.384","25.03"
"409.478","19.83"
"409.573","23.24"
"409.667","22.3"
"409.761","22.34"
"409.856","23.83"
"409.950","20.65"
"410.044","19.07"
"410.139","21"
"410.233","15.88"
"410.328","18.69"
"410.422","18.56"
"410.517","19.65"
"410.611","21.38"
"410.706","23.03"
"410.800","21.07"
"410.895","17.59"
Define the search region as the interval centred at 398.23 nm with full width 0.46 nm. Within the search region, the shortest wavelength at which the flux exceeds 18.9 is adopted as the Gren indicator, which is 398.044 nm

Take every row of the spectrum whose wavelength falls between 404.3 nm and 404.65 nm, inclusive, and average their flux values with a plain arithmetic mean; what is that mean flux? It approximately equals 18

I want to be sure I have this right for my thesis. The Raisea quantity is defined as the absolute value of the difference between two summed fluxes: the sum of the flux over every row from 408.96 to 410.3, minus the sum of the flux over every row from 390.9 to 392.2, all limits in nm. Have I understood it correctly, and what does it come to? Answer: 77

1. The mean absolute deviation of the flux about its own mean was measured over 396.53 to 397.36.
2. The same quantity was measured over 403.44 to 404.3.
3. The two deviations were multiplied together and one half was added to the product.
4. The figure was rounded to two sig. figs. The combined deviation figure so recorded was 4.7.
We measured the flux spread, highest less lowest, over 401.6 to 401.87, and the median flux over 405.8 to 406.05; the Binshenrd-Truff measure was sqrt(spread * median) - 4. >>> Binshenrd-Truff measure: 4.8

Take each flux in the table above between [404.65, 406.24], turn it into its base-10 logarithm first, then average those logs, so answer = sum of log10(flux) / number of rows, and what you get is 1.32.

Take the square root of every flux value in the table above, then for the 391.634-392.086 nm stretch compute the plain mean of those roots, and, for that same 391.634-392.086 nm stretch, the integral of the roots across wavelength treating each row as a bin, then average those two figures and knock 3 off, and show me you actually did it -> 0.01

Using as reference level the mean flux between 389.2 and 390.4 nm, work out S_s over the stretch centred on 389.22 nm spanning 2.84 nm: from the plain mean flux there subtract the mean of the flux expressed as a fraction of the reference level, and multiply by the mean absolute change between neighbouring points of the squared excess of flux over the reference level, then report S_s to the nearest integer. 56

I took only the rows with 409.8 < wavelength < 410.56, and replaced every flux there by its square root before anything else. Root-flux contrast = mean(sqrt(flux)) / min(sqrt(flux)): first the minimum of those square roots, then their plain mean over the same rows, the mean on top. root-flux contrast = 1.11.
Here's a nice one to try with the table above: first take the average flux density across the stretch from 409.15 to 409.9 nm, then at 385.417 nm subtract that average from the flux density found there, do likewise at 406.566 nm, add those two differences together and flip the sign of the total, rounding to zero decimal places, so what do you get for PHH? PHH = 21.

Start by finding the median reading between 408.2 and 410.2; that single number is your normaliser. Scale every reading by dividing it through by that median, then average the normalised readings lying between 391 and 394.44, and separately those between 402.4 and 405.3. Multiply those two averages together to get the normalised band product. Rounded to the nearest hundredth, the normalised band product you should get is 0.46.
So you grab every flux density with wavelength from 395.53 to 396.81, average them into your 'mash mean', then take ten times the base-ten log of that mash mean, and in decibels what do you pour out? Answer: 10.6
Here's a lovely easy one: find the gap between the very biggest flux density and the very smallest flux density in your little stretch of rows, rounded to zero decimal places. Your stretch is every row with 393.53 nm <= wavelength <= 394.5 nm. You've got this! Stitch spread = 10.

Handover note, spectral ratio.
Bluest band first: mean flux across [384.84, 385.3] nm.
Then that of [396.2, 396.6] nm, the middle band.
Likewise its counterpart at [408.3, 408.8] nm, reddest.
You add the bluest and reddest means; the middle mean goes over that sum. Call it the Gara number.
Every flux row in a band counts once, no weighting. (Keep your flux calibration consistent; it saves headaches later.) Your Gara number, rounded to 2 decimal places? 0.26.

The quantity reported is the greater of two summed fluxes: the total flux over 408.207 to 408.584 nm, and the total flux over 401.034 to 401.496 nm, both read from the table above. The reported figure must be 117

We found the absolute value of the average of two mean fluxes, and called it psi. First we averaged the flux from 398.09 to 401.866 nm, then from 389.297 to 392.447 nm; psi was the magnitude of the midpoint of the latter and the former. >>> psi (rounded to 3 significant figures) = 18.4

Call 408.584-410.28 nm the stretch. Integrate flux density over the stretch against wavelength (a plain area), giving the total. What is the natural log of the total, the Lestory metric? 3.7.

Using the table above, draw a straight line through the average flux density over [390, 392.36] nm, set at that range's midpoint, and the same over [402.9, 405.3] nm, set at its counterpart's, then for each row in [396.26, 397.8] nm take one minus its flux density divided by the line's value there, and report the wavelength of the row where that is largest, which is 396.763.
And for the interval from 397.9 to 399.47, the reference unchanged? 398.319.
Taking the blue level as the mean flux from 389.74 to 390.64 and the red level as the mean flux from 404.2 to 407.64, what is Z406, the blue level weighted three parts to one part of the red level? 15.2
